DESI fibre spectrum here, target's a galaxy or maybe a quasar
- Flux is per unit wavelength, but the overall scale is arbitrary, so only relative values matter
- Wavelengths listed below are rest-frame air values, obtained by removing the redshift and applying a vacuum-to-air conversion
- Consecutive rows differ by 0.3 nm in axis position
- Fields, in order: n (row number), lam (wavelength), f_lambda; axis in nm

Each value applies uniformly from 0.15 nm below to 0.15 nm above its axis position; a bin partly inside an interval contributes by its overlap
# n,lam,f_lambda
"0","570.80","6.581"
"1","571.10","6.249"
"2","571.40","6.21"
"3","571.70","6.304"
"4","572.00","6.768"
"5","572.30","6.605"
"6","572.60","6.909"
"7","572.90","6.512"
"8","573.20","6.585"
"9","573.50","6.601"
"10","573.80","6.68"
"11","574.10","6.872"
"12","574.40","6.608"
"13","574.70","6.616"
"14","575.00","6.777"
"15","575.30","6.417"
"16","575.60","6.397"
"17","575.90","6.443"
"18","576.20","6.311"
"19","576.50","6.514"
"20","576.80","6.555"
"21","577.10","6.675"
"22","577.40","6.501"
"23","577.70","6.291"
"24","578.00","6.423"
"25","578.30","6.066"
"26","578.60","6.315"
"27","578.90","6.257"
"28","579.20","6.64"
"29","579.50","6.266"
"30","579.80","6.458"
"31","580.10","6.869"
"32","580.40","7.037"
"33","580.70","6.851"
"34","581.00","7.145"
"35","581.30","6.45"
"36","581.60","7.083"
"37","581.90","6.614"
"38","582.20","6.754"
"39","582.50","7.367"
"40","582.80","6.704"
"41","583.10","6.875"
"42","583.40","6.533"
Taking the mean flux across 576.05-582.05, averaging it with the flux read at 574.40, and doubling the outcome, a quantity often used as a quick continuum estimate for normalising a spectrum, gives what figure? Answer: 13.2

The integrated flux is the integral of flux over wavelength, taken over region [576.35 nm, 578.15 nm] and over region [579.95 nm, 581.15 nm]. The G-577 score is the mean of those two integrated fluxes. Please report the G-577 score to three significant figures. 10.0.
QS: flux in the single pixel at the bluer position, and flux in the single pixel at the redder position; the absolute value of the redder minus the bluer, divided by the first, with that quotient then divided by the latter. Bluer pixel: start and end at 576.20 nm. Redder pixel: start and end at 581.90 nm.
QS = 0.007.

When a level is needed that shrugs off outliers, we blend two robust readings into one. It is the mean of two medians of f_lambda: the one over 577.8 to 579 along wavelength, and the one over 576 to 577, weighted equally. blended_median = 6.40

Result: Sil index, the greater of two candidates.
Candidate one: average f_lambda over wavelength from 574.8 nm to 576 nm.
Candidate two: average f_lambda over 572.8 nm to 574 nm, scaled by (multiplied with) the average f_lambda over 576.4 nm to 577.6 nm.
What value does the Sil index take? 43.3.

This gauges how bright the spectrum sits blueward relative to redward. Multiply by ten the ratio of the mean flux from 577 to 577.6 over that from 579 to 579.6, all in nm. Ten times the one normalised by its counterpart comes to 10.2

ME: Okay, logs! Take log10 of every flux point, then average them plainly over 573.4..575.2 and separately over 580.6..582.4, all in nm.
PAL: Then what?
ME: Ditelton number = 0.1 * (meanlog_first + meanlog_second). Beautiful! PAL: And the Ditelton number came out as 0.1659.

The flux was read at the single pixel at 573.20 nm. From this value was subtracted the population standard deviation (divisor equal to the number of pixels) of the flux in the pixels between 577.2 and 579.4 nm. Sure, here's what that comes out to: 6.4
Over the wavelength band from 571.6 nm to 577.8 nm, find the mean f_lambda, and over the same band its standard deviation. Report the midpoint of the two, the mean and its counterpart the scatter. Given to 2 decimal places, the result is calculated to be 3.37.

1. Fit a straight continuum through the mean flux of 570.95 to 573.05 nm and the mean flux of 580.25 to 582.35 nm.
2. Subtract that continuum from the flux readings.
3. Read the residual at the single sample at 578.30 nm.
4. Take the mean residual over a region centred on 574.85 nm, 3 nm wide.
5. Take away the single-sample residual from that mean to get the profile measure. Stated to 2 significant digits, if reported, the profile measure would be 0.63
